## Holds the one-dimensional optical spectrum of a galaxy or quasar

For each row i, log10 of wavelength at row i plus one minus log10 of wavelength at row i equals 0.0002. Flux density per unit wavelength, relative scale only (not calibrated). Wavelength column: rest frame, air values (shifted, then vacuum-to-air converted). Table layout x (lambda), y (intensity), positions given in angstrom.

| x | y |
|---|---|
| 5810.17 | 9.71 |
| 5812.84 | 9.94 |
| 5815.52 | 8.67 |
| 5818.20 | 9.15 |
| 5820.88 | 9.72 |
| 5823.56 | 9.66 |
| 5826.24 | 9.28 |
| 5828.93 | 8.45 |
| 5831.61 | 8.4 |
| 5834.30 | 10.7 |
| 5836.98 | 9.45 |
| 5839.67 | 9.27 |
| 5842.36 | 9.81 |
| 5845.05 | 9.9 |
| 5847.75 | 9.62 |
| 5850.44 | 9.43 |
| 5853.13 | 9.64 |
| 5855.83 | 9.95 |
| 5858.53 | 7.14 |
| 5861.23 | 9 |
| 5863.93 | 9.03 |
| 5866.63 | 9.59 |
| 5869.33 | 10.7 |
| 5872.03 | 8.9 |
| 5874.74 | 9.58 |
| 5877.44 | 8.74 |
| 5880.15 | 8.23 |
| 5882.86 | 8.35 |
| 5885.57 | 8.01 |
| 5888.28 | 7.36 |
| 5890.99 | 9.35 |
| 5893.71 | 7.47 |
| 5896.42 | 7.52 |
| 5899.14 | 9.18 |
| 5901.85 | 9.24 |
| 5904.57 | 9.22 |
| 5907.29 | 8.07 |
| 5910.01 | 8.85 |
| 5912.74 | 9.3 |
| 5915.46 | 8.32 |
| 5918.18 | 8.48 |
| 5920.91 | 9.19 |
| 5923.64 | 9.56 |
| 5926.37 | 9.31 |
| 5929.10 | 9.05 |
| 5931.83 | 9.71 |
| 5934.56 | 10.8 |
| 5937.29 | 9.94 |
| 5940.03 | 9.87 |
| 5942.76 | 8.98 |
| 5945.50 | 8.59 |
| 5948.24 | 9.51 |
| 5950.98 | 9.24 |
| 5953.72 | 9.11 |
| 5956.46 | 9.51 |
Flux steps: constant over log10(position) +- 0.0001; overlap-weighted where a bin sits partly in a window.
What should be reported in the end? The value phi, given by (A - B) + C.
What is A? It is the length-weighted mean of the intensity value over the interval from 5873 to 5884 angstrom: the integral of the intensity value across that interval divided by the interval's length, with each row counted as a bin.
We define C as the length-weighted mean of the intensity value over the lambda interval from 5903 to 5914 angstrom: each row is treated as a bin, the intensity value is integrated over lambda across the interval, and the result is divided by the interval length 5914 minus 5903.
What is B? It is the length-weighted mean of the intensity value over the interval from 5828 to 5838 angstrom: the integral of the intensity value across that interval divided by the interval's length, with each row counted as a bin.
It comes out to 8.3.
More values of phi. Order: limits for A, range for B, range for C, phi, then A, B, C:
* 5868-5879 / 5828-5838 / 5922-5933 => 9.6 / 9.46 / 9.28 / 9.39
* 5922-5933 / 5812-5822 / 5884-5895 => 8.1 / 9.39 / 9.33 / 8.05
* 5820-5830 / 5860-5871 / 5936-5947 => 9.0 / 9.28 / 9.57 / 9.34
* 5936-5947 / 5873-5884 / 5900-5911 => 9.5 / 9.34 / 8.74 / 8.87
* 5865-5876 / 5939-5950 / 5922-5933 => 9.9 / 9.68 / 9.22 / 9.39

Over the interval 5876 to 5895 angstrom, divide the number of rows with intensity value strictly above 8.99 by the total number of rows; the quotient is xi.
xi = 0.14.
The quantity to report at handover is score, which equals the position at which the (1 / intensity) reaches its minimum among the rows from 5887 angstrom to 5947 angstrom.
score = 5934.56 angstrom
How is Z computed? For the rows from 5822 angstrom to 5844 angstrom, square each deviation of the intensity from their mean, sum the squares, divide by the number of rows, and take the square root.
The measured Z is 0.69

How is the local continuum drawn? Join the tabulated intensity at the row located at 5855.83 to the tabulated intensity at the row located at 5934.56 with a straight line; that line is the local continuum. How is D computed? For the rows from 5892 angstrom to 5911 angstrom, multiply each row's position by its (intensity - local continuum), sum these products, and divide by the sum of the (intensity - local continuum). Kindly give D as 5901.0 angstrom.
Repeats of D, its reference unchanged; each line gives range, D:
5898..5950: 5923.0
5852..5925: 5893.2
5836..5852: 5843.7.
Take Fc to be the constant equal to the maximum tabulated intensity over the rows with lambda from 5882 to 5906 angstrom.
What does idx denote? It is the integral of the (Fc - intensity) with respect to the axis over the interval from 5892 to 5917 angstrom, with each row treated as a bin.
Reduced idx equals 19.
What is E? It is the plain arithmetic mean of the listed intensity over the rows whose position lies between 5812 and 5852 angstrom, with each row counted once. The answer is 9.43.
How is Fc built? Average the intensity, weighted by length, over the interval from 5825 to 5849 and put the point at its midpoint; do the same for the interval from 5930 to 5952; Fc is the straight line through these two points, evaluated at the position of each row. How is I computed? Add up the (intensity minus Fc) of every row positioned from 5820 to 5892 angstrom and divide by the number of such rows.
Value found -0.3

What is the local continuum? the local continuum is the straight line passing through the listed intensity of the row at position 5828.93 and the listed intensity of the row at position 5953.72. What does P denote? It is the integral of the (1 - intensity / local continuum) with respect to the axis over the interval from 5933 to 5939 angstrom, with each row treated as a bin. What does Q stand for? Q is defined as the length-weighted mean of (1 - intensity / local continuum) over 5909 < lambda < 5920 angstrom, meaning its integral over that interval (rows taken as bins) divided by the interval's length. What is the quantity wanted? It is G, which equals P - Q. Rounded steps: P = -0.87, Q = 0.02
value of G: -0.88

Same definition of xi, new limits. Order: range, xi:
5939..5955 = 0.67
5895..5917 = 0.50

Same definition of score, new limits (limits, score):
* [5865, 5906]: 5869.33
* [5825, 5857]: 5834.30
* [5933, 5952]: 5934.56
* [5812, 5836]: 5834.30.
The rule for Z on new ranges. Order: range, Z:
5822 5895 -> 0.90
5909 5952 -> 0.60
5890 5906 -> 0.83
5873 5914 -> 0.73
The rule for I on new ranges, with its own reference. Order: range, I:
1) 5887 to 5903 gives -1.2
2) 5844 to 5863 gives -0.2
